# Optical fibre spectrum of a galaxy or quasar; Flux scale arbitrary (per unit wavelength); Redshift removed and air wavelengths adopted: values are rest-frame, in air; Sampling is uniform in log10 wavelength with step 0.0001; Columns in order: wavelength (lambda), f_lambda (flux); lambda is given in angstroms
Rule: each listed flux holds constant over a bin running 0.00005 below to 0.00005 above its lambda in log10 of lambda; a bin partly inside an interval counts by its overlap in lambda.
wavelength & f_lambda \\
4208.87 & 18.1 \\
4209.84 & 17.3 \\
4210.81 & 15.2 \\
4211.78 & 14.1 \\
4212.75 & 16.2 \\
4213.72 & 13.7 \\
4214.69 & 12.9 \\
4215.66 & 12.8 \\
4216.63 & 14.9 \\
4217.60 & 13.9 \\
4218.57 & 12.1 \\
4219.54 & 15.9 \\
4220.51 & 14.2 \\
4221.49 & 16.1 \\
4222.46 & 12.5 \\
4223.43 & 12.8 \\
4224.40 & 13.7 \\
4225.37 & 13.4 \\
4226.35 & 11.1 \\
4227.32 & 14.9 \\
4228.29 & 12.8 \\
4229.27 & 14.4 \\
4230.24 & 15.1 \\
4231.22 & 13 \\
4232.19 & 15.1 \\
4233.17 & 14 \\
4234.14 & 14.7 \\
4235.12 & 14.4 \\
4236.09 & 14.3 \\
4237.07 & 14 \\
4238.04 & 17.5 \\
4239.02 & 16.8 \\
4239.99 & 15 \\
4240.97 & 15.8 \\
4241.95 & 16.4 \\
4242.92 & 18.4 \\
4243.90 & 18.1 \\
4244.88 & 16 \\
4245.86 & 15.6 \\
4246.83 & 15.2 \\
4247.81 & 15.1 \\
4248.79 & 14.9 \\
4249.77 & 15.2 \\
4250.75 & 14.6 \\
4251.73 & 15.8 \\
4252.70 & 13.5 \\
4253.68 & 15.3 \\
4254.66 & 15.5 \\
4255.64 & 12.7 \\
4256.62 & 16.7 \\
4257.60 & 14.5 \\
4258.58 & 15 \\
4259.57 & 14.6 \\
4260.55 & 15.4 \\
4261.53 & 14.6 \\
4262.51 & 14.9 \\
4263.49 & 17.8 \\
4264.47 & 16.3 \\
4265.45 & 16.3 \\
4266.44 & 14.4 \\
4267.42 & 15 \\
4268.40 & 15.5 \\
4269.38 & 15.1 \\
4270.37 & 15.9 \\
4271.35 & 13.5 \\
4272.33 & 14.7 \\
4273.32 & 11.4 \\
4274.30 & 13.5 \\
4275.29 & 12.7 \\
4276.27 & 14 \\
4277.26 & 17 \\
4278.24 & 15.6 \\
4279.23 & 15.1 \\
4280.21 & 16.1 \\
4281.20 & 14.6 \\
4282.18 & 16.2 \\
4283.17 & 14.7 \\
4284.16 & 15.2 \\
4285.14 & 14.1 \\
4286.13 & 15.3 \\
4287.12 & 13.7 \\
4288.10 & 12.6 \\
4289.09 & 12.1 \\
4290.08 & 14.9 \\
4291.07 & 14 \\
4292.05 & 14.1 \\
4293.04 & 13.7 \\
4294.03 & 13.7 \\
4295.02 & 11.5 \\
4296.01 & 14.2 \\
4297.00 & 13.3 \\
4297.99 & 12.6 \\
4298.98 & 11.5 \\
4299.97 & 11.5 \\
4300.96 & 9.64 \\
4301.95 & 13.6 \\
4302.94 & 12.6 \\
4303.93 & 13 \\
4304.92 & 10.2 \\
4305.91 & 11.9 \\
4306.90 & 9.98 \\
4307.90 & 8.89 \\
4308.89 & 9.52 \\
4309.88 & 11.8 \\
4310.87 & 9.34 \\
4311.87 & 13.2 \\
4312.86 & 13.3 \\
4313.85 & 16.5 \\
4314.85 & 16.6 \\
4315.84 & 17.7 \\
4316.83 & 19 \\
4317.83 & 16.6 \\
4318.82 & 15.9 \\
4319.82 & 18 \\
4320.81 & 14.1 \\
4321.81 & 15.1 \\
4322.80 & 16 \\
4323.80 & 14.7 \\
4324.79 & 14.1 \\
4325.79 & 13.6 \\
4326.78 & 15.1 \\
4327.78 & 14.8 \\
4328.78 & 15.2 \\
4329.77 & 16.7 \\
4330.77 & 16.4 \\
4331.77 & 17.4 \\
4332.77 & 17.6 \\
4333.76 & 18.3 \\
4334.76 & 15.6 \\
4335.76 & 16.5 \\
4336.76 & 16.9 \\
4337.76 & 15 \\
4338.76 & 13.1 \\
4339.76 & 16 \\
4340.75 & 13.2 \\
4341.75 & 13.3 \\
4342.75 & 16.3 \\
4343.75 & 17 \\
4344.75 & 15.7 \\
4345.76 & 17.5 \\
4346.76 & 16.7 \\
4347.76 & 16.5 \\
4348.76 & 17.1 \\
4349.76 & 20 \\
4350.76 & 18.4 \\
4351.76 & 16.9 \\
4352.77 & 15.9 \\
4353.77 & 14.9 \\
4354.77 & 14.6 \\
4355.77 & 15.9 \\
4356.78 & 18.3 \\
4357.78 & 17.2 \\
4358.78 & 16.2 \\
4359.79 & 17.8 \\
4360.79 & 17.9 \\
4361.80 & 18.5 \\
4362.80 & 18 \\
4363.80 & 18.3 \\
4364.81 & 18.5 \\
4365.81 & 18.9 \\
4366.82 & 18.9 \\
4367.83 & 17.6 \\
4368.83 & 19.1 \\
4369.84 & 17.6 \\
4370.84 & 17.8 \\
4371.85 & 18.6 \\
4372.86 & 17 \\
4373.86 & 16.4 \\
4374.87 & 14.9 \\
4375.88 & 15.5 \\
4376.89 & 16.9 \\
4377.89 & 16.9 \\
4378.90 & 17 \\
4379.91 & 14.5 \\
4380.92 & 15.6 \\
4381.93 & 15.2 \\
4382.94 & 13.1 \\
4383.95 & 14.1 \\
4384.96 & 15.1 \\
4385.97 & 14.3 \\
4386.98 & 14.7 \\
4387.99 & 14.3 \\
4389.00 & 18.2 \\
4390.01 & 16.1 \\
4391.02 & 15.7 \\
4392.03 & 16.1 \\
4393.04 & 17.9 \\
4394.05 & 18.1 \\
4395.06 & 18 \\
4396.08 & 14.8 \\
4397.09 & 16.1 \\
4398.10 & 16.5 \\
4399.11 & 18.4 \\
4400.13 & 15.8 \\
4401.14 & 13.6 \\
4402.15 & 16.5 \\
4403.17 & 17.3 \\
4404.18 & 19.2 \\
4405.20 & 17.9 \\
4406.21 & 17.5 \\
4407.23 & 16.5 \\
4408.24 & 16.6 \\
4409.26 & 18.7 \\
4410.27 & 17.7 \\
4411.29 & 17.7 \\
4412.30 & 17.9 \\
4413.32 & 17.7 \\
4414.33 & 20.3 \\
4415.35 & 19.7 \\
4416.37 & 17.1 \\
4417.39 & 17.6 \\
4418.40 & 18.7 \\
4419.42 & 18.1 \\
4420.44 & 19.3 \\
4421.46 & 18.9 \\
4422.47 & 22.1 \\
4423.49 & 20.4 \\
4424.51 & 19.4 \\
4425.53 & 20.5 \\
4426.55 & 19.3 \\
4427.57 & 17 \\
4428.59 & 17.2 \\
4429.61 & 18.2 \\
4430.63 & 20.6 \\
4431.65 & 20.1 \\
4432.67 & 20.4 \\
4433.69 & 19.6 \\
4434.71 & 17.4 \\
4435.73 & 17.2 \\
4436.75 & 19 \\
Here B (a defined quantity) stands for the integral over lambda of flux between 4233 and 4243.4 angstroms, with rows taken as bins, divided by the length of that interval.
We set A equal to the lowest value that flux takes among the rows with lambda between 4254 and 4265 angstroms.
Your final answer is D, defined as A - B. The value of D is -2.9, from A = 12.7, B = 15.6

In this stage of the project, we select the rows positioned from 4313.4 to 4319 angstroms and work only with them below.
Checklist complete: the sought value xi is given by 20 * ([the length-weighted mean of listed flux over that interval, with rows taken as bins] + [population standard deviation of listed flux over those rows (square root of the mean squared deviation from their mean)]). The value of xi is 363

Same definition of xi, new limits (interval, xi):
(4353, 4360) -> 353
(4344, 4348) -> 345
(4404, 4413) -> 370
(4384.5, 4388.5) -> 299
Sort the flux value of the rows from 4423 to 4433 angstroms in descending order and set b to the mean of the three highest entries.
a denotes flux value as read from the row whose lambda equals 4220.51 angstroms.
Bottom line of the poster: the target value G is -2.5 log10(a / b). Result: 0.4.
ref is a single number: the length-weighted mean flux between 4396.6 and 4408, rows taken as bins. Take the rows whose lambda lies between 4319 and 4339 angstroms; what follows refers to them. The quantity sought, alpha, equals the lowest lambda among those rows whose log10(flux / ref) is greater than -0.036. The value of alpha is 4319.82 angstroms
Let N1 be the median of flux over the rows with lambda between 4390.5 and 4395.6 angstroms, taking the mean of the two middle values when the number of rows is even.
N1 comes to 17.9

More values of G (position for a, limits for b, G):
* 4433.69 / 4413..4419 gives 0.0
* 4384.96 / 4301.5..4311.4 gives -0.2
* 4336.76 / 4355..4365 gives 0.1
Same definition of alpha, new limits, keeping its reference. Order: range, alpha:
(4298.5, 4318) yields 4313.85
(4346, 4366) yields 4346.76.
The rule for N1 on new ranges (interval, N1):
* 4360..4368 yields 18.4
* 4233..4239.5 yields 14.4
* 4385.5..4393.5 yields 15.9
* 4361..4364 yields 18.3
